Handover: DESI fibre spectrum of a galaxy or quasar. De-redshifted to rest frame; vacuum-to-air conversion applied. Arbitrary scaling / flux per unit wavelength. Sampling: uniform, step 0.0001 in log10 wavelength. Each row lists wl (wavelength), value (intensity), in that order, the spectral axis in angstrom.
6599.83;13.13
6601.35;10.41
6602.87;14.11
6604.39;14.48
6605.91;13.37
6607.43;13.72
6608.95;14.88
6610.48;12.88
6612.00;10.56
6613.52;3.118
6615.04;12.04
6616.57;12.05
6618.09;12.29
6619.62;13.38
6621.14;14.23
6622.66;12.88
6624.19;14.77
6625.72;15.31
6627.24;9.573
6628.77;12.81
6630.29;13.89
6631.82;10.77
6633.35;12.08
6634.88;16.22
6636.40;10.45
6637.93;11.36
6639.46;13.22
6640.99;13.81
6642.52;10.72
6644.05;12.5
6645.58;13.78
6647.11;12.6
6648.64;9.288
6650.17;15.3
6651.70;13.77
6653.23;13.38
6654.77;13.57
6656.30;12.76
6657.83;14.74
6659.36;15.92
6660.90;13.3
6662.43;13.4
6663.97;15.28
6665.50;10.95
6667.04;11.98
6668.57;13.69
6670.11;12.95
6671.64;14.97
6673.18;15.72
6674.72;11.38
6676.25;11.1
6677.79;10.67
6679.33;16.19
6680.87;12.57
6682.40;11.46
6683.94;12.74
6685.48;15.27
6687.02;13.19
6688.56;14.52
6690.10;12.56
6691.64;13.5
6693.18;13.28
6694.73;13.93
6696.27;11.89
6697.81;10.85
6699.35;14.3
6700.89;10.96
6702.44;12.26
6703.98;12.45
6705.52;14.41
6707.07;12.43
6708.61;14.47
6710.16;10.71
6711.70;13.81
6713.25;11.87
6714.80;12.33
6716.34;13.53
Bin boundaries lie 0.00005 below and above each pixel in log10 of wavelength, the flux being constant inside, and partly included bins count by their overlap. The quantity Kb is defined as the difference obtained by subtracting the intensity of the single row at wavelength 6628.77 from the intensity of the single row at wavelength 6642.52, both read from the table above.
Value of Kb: -2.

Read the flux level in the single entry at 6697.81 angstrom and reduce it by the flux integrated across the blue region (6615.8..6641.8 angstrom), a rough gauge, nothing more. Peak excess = -324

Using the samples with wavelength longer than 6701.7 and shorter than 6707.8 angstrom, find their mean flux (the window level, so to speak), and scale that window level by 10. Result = 129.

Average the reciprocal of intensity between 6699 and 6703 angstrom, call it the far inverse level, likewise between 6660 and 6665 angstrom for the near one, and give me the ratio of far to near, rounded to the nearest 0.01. 1.13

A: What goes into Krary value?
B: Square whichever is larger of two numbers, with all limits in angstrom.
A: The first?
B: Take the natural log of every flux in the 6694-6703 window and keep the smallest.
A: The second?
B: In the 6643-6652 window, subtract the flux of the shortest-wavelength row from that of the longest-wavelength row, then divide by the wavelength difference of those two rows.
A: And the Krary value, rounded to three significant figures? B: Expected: 5.68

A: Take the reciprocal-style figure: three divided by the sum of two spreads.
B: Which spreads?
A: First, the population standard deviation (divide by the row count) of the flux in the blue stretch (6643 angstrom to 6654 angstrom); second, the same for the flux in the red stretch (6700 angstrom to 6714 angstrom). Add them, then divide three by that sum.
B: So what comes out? 0.99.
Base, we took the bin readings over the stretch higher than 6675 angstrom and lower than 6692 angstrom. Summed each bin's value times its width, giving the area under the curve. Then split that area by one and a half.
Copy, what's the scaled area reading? 148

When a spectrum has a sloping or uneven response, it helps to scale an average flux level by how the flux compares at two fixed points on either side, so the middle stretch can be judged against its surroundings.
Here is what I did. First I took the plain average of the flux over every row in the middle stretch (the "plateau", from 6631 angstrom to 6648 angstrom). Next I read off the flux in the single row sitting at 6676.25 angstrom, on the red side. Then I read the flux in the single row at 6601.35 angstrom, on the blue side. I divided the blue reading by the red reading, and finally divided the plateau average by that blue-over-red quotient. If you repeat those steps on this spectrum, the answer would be 13.3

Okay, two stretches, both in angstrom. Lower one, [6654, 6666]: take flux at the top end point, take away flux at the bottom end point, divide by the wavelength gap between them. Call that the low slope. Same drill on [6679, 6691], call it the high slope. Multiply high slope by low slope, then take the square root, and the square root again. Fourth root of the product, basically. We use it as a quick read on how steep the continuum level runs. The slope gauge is 0.54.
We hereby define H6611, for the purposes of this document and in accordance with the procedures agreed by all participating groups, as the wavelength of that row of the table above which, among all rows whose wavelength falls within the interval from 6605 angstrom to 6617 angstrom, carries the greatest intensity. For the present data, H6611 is 6608.95 angstrom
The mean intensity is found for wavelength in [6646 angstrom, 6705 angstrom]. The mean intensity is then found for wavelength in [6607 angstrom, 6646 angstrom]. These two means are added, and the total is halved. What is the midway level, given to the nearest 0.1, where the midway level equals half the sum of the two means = 12.8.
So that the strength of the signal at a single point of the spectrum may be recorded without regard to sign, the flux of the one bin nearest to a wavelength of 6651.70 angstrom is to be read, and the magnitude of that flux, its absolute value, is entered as 13.8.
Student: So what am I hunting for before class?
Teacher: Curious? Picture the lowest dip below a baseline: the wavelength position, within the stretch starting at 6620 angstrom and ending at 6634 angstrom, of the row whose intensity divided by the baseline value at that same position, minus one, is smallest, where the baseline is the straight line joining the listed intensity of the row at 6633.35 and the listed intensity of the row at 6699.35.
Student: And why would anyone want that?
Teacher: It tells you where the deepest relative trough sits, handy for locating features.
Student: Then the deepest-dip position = 6627.24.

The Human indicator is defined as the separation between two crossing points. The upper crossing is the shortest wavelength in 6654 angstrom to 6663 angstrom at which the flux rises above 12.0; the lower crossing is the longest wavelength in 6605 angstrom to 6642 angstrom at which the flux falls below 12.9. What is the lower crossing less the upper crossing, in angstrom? -16.8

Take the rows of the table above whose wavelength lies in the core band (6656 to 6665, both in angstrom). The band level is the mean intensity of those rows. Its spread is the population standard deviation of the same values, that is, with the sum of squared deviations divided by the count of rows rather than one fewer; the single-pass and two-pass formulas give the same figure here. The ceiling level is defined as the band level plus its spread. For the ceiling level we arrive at 15.4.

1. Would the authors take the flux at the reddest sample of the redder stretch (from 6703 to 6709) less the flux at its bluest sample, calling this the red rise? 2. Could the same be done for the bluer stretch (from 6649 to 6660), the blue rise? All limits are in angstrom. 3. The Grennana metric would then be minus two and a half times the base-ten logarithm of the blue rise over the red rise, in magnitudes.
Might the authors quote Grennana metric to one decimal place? 1.3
